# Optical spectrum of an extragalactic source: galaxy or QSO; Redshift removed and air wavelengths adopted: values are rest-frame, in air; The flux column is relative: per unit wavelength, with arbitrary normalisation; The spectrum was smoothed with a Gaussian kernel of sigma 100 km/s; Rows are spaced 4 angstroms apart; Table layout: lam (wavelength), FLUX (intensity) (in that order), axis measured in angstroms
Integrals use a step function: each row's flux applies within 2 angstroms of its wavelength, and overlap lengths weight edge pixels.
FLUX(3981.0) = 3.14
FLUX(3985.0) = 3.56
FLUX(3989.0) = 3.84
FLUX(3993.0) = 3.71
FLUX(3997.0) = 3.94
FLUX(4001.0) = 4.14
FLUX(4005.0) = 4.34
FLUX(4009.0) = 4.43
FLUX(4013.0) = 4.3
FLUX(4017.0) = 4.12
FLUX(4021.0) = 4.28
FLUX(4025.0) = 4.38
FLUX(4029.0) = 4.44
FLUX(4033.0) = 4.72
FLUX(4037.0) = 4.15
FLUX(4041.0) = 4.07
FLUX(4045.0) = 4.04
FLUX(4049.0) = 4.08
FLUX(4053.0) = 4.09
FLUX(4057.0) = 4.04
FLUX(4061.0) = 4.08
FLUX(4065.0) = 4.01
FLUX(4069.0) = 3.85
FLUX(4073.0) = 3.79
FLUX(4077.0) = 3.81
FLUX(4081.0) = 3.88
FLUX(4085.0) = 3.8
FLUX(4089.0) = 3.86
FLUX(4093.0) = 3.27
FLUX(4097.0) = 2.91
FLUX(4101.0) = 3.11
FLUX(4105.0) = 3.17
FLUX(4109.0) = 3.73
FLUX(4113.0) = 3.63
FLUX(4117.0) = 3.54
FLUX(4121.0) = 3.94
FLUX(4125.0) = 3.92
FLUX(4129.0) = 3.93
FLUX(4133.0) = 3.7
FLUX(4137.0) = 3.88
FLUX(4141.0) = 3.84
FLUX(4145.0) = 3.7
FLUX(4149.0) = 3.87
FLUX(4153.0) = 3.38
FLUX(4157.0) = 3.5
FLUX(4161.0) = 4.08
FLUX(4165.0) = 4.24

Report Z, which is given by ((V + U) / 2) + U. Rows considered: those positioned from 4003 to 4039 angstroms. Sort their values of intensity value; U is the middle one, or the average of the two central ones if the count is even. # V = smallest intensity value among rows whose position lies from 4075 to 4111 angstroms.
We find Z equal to 8.0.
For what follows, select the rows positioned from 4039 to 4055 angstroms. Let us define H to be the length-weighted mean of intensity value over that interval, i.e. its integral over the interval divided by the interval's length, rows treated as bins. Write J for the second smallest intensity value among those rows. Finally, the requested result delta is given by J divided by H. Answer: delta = 1.000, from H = 4.1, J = 4.07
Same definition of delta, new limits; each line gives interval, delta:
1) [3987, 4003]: 0.983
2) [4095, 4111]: 0.963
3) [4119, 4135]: 1.012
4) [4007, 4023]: 0.999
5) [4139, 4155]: 1.001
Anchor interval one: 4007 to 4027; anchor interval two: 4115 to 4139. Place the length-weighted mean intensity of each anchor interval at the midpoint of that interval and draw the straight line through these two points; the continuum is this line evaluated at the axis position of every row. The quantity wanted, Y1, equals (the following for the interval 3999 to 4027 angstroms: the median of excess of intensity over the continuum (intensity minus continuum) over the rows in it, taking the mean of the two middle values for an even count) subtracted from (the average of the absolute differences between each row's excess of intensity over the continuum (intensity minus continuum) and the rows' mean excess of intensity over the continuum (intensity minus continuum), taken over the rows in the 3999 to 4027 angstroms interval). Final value 0.11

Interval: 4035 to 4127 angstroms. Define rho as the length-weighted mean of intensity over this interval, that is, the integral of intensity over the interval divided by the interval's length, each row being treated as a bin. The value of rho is 3.77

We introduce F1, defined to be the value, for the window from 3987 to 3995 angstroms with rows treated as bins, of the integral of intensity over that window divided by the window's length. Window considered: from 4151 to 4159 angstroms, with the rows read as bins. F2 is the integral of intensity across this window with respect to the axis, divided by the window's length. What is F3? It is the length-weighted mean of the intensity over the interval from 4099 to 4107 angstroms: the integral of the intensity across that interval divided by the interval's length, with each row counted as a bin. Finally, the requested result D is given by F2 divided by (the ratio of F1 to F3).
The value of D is 2.9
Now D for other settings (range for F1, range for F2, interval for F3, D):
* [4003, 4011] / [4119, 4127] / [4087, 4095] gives 3.2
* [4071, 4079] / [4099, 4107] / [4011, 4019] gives 3.5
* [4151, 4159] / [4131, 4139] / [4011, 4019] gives 4.6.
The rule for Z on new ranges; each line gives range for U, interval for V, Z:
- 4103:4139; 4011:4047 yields 7.6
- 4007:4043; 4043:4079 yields 8.3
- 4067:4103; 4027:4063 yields 7.7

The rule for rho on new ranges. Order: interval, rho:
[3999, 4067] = 4.22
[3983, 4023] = 4.07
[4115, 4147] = 3.81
